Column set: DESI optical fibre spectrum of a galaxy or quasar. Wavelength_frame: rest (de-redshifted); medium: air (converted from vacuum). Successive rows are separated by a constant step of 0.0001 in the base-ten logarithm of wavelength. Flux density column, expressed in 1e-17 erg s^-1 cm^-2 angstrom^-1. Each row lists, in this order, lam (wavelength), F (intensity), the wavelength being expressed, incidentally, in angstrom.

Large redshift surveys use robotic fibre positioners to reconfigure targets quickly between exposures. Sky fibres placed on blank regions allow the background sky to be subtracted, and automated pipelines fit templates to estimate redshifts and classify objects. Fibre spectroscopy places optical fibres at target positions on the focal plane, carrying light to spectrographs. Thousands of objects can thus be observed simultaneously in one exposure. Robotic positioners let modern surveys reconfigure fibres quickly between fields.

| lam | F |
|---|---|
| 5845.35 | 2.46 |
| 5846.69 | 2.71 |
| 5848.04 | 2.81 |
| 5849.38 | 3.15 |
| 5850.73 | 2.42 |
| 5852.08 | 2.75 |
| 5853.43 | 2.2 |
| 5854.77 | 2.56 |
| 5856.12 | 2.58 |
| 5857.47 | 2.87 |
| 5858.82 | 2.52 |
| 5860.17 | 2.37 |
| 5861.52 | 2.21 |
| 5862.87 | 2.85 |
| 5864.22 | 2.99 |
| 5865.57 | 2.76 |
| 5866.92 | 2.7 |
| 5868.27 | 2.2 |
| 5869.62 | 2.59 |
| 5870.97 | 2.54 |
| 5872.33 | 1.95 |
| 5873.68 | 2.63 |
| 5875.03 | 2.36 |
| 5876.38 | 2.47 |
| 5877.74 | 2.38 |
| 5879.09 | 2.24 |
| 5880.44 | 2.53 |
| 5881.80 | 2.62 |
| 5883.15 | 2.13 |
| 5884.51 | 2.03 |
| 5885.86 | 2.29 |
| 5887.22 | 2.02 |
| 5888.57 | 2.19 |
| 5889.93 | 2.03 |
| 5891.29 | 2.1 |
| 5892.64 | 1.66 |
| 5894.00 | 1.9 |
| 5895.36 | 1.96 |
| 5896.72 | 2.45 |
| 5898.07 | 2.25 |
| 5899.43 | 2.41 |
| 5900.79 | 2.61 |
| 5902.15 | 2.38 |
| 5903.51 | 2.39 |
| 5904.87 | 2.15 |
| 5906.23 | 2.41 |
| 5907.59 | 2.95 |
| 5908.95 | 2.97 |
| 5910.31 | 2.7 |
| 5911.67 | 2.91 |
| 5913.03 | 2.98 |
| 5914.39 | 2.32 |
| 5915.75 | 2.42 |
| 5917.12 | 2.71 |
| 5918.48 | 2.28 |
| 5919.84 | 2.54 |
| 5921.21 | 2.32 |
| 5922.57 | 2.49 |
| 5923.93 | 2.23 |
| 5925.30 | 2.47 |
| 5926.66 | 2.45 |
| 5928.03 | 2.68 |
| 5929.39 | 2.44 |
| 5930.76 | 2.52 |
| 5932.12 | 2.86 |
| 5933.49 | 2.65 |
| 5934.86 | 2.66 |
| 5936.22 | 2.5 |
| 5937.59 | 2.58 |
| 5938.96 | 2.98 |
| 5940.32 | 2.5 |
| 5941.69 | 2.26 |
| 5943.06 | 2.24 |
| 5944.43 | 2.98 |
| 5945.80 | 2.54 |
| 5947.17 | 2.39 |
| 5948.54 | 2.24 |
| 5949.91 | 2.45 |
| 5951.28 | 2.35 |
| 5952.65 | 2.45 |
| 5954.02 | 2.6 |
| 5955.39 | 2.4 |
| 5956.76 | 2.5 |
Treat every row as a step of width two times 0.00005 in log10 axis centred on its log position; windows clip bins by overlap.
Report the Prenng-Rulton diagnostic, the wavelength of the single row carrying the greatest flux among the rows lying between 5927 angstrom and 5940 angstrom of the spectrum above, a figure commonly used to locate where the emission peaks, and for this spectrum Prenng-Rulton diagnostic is 5938.96 angstrom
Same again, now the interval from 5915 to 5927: 5917.12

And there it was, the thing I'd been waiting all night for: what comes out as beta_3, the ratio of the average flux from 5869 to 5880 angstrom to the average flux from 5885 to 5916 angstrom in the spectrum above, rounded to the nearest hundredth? 1.01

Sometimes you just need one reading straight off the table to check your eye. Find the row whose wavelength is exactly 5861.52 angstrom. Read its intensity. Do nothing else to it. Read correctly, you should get 2.21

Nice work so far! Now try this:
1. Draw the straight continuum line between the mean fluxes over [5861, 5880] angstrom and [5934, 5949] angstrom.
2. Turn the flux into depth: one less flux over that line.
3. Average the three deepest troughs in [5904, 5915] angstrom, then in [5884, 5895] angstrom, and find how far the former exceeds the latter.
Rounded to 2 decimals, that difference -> -0.17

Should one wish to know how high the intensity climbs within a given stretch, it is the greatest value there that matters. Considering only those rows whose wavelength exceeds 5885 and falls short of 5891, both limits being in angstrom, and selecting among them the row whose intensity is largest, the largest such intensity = 2.29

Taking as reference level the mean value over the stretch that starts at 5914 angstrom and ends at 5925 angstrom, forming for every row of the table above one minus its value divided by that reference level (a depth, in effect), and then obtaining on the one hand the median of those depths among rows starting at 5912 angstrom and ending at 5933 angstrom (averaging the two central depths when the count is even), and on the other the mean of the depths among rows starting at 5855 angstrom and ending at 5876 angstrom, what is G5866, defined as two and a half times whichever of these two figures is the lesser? -0.13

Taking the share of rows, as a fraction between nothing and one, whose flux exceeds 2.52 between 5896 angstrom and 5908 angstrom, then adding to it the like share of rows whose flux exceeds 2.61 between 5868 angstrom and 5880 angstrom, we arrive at 0.33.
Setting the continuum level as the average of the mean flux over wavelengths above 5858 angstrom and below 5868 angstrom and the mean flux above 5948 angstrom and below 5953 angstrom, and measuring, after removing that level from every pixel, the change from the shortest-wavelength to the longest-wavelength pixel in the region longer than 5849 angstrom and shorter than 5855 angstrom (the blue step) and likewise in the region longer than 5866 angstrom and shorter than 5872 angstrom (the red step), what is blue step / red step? 4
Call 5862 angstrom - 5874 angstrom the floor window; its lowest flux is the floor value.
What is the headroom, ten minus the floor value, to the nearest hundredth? 8.05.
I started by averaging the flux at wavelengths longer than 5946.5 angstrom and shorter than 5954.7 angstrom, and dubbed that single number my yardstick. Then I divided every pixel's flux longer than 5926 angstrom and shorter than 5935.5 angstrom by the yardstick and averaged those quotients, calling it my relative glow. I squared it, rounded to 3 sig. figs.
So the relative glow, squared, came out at 1.17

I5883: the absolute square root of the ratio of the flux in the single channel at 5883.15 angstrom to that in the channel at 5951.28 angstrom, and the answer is 0.95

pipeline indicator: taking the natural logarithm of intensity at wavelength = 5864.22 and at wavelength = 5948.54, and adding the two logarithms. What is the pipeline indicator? 1.90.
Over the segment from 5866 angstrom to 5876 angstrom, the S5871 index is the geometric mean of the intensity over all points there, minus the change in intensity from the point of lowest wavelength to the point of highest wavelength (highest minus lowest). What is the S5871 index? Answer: 2.75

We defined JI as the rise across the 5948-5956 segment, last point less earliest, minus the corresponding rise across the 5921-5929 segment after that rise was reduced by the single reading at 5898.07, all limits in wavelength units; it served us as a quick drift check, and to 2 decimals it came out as 2.05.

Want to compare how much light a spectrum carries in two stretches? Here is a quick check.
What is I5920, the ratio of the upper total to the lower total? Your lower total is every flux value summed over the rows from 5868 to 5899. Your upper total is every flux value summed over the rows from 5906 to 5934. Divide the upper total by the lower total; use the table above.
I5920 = 1.1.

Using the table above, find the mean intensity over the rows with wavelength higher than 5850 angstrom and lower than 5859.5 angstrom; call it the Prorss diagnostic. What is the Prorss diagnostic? 2.56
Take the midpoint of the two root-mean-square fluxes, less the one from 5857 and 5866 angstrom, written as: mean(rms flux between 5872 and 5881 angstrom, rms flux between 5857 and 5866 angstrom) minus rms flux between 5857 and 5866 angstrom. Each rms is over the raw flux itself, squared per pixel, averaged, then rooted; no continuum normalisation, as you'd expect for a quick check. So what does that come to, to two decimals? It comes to -0.15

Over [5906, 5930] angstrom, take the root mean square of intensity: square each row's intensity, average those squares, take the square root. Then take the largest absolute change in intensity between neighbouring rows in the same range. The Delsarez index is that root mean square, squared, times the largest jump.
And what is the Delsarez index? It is 4.4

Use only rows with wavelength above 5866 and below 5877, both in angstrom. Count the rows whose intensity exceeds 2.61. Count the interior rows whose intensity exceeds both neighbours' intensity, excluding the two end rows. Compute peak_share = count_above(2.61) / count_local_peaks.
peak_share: 1.0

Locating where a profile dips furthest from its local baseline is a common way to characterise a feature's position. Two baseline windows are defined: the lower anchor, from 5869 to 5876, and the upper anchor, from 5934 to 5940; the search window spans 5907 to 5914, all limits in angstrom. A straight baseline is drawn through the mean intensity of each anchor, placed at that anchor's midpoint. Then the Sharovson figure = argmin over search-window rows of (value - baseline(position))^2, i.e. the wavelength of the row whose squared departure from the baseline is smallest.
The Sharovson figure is 5910.31 angstrom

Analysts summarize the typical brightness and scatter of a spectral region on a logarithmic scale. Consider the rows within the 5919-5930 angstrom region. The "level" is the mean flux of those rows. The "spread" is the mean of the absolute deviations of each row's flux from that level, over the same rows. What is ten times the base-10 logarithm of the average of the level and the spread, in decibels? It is 1.0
